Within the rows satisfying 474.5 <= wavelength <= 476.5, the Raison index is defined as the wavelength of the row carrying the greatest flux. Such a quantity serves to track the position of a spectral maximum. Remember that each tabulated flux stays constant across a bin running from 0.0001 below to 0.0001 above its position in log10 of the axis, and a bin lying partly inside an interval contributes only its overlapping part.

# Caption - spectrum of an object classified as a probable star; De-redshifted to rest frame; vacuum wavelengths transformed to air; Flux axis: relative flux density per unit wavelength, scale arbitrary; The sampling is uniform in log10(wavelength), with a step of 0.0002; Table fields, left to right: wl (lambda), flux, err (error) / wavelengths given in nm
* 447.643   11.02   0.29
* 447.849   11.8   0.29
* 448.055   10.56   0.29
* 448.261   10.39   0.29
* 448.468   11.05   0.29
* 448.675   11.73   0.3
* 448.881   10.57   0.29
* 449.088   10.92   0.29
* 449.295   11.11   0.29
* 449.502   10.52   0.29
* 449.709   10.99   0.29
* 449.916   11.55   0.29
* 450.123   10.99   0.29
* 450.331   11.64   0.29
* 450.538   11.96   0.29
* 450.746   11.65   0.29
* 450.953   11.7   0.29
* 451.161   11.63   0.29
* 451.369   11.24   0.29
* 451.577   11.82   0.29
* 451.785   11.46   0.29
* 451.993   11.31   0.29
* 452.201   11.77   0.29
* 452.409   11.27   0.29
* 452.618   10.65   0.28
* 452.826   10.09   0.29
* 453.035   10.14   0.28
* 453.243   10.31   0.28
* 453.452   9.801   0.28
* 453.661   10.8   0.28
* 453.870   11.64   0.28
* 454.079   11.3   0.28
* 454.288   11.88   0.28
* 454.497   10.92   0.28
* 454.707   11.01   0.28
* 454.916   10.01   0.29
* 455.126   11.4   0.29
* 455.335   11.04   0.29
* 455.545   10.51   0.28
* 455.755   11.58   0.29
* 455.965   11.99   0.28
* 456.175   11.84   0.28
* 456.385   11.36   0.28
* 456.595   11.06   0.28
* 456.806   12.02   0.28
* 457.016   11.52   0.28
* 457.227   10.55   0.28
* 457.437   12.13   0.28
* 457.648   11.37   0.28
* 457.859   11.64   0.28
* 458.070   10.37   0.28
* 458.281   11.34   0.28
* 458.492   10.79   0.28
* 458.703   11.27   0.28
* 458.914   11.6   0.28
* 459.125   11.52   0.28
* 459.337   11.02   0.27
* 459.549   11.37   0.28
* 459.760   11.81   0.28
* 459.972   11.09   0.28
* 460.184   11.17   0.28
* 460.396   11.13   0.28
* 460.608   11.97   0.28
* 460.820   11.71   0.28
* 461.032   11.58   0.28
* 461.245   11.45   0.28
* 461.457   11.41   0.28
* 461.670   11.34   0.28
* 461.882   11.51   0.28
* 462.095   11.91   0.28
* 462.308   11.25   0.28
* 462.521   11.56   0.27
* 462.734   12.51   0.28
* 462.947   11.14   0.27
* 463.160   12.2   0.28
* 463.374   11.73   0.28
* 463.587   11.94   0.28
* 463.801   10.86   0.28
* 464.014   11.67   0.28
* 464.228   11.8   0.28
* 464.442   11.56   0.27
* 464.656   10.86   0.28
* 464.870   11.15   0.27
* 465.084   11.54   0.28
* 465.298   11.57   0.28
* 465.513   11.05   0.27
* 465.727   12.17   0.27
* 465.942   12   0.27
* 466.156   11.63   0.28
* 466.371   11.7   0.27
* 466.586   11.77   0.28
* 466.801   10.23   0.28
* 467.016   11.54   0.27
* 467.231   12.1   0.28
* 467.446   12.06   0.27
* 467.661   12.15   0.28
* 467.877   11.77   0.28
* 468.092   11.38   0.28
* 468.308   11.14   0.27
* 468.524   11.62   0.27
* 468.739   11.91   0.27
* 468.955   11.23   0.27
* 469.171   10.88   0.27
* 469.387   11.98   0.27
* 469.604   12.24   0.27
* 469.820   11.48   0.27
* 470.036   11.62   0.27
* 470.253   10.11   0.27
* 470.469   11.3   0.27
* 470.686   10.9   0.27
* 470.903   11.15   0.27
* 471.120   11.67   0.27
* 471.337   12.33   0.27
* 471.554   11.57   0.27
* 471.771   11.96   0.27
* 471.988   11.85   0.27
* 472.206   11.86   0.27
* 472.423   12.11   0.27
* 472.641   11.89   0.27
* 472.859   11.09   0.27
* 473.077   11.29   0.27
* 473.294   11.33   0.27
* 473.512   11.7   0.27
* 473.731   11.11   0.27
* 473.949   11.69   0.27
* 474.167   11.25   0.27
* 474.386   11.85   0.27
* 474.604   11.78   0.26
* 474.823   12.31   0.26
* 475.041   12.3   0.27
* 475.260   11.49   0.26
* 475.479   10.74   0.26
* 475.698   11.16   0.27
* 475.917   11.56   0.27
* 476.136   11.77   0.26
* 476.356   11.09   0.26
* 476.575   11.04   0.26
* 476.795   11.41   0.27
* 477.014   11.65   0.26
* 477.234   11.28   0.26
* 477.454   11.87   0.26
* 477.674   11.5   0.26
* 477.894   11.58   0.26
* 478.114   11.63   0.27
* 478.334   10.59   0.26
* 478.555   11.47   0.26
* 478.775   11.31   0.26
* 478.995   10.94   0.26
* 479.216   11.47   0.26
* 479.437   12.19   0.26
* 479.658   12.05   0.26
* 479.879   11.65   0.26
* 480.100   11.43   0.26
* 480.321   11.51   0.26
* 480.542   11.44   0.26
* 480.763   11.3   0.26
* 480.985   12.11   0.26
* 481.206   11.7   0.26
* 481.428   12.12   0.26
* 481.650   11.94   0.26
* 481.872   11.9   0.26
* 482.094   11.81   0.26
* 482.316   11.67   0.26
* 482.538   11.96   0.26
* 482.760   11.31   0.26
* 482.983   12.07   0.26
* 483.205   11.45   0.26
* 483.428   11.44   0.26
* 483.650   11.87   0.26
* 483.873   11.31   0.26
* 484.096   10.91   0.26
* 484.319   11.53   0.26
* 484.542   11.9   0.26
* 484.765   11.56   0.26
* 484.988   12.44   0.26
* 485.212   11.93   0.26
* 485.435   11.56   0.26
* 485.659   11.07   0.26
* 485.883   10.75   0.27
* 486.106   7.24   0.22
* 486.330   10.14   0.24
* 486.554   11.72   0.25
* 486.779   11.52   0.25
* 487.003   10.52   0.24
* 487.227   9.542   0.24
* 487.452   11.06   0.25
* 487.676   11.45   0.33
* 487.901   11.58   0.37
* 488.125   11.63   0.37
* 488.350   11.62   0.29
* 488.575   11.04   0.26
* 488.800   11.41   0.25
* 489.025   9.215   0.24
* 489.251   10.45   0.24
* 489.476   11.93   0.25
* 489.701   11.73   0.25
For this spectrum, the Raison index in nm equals 474.823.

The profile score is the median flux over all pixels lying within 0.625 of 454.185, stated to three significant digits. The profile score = 11.2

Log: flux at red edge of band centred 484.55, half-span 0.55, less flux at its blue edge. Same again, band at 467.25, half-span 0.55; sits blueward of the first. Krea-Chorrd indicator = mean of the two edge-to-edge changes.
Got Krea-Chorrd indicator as 1.7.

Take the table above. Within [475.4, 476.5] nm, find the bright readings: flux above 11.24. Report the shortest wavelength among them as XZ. 475.917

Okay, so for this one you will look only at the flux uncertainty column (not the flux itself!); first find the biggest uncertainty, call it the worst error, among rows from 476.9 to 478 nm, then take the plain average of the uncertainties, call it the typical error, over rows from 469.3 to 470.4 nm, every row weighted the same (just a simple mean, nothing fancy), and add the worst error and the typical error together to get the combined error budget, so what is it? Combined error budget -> 0.530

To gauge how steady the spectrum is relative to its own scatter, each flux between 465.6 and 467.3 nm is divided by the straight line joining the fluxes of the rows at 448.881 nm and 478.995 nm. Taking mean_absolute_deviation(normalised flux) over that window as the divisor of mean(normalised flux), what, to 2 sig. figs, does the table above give 30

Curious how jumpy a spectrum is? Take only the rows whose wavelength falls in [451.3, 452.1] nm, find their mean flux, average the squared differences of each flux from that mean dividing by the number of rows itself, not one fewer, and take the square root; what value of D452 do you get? 0.22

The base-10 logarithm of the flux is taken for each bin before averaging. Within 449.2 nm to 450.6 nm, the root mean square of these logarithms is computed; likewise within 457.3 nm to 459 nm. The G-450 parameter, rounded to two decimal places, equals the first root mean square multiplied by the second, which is 1.11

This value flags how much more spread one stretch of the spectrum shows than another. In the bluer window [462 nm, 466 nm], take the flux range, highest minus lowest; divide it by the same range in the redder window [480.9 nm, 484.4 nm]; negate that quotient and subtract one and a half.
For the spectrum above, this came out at -2.86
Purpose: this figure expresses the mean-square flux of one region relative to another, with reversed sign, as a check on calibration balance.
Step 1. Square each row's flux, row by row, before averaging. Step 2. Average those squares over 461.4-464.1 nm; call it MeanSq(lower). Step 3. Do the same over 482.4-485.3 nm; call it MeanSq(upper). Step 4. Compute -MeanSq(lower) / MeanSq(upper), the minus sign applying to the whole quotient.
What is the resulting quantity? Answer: -0.99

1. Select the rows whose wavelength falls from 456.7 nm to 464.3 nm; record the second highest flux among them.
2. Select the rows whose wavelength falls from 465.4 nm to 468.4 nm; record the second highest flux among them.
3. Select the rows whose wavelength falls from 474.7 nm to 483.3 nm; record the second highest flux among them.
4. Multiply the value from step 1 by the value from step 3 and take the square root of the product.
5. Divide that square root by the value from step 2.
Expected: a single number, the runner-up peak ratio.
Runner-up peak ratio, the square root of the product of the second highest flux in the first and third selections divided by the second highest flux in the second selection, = 1.01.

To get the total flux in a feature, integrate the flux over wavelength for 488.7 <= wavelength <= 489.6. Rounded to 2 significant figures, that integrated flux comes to 9.7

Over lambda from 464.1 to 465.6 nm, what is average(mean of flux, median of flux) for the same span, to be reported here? 11.5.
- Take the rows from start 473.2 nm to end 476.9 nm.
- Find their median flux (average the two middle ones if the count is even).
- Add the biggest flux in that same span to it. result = 23.8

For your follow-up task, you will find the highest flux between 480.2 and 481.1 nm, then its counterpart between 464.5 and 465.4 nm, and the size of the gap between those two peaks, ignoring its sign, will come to 0.54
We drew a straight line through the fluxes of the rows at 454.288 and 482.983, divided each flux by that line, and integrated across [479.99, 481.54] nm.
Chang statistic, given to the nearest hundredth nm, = 1.50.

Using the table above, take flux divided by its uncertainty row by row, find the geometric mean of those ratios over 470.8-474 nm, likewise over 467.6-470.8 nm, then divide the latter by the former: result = 0.98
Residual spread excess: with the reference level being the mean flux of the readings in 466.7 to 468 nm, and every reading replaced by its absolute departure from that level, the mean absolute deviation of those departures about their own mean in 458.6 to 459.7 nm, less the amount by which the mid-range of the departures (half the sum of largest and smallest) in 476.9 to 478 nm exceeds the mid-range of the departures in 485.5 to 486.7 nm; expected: 2.22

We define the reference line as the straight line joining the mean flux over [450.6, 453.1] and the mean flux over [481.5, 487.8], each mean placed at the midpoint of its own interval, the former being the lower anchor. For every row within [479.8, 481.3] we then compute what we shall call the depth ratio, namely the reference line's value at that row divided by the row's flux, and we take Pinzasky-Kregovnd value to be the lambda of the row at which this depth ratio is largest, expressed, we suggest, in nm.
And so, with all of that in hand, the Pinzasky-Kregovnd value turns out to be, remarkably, 480.763 nm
